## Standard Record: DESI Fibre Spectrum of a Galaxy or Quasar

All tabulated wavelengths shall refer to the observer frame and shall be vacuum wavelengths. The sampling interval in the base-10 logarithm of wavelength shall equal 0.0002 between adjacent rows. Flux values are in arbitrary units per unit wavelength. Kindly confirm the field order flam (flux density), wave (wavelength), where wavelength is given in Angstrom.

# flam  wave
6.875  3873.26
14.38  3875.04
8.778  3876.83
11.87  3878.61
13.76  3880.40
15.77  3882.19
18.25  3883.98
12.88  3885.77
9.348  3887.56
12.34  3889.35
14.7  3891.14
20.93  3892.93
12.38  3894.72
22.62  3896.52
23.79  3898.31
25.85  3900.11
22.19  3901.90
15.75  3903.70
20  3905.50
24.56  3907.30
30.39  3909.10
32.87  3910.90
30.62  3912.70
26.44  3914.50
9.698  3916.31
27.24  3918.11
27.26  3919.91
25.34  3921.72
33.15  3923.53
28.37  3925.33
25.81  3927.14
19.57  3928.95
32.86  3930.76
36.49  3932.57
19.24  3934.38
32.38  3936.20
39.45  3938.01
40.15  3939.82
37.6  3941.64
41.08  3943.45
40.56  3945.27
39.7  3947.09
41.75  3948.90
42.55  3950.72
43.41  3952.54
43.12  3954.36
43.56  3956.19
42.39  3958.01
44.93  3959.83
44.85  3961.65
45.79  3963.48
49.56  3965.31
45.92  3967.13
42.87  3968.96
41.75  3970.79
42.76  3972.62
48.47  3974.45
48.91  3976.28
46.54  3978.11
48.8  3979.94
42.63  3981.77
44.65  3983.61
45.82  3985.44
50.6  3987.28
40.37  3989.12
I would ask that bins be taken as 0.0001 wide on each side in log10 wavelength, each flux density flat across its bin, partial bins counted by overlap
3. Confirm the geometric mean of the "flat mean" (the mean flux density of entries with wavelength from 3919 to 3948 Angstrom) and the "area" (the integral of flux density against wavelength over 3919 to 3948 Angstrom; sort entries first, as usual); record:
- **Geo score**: 175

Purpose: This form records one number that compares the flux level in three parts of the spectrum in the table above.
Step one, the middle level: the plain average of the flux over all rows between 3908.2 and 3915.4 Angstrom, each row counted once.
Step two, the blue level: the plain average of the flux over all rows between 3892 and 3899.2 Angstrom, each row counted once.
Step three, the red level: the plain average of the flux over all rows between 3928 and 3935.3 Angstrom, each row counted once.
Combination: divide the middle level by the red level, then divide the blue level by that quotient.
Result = 18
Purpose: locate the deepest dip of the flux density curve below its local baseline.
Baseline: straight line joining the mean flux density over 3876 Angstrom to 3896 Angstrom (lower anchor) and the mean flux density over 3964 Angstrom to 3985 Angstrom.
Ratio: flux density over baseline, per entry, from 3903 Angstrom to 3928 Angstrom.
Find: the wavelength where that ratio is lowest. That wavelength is 3916.31 Angstrom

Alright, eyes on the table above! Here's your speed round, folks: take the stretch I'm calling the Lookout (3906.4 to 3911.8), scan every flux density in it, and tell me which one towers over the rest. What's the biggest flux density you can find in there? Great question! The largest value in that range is 32.87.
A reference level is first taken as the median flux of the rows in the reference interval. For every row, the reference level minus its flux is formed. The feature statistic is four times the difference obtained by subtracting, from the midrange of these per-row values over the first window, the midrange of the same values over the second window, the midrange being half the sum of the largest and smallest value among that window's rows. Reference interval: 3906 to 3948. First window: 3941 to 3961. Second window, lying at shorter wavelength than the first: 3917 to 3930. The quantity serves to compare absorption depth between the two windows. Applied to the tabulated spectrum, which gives -60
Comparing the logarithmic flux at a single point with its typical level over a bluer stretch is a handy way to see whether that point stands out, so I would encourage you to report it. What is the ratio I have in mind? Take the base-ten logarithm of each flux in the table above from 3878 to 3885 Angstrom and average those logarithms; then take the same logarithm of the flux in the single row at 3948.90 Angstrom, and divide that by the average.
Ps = 1.39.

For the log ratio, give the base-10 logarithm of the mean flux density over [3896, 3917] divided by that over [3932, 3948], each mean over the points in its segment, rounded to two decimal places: -0.18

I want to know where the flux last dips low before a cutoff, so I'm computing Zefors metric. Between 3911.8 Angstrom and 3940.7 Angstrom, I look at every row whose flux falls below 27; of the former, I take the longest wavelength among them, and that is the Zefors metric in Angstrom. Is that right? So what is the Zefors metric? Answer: 3934.38 Angstrom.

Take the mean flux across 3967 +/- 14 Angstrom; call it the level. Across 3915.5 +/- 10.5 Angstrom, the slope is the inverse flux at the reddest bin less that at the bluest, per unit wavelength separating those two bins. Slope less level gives -45.3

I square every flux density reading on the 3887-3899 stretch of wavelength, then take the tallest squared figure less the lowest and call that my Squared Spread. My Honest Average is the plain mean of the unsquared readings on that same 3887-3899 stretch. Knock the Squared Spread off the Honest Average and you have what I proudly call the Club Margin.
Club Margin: -462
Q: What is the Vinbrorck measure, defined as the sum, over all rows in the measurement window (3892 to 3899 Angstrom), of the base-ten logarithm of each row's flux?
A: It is 5.1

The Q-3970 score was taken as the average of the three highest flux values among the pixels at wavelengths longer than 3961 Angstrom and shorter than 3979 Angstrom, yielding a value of 49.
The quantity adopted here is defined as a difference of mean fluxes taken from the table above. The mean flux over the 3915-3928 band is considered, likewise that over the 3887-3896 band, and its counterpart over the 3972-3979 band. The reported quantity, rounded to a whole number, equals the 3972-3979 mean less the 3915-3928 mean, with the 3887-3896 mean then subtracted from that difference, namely 7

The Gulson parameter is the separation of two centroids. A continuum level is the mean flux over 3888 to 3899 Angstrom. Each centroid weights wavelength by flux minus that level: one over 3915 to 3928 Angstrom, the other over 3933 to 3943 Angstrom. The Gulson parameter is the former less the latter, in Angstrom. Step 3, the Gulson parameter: -15.4 Angstrom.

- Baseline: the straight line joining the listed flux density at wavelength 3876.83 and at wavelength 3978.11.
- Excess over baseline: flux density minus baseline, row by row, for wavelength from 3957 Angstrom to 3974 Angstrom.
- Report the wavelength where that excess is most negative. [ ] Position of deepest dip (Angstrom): 3970.79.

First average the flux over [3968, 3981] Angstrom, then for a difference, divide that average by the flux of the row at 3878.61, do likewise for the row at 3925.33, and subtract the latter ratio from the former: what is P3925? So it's 2.2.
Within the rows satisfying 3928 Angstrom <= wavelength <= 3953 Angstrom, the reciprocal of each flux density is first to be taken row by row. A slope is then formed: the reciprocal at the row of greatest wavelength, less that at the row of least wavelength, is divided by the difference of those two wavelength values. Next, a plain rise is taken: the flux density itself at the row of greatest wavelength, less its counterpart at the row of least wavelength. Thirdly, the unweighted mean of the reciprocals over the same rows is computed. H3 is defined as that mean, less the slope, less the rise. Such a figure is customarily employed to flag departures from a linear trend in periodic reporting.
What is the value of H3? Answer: -23.8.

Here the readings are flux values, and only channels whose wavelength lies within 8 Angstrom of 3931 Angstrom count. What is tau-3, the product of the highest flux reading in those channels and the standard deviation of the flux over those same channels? 263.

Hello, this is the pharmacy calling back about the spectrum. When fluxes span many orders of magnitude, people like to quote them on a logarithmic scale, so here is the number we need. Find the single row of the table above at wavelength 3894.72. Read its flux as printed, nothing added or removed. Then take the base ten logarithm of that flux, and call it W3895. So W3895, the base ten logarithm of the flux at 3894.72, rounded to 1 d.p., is 1.1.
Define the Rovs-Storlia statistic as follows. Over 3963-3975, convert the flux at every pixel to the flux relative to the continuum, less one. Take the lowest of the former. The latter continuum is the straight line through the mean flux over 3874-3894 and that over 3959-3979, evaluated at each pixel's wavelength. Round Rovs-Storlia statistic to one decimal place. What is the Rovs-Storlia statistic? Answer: -0.1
